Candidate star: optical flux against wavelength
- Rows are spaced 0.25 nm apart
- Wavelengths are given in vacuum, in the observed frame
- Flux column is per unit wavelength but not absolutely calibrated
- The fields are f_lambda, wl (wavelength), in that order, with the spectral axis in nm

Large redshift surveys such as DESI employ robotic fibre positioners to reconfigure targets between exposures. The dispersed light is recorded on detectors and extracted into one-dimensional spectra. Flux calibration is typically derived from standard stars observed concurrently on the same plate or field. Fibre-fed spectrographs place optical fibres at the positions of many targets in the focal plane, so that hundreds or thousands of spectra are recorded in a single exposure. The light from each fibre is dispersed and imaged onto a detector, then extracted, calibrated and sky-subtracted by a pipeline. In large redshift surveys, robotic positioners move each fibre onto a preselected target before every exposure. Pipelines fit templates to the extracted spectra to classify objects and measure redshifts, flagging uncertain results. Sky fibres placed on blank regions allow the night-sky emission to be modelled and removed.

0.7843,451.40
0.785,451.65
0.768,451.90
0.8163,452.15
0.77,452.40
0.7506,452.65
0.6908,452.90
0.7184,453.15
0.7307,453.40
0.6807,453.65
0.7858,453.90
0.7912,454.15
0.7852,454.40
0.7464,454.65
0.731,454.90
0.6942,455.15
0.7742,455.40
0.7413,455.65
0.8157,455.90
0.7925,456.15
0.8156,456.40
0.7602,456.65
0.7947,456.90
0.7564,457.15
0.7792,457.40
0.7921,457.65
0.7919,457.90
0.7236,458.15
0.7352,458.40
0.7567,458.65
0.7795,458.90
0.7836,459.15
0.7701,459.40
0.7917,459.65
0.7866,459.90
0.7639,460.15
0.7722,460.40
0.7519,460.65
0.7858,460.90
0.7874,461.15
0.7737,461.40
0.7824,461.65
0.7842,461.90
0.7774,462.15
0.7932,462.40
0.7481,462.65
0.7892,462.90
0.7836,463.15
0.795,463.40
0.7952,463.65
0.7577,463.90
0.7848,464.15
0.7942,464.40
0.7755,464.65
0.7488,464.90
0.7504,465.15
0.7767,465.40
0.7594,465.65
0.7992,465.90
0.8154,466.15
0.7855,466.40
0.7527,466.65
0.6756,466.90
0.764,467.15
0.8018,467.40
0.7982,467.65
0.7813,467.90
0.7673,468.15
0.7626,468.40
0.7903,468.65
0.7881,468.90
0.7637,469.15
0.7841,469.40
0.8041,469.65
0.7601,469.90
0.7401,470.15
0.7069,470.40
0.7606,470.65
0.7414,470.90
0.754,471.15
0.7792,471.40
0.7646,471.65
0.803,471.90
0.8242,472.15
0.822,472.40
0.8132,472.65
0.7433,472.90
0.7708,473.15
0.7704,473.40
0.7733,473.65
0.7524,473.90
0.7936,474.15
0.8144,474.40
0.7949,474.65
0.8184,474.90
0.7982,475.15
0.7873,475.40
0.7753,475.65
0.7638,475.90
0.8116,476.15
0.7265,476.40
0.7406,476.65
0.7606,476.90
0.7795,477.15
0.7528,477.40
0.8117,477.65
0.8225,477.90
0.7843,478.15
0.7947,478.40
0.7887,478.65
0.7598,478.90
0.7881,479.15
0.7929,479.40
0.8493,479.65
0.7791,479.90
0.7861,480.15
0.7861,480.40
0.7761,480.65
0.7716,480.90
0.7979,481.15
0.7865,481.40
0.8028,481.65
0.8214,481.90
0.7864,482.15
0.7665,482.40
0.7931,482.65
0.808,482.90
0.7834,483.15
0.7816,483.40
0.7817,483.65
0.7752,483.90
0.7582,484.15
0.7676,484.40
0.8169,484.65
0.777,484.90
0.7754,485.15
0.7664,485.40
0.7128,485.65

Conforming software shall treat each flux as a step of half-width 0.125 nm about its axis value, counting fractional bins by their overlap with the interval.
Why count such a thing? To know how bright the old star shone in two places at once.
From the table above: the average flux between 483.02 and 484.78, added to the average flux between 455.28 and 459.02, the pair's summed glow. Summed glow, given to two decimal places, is 1.55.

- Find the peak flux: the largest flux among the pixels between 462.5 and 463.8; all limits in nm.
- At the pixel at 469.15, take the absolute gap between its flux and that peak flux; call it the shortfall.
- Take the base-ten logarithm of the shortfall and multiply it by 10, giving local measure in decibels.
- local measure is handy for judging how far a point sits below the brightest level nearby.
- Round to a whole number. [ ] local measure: -15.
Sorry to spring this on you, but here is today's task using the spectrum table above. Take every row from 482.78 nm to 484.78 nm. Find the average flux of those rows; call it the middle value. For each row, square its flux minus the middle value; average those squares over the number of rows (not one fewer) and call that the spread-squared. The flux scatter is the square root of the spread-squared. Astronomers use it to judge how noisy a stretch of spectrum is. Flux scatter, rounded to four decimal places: 0.0183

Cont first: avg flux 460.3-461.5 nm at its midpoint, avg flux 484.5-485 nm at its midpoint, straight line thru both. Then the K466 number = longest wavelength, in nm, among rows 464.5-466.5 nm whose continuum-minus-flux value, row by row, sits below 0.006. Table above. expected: 466.40 nm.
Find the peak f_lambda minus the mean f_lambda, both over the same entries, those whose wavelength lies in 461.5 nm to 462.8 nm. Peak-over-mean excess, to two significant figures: 0.016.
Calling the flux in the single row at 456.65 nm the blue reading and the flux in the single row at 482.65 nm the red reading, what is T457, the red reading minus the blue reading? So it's 0.03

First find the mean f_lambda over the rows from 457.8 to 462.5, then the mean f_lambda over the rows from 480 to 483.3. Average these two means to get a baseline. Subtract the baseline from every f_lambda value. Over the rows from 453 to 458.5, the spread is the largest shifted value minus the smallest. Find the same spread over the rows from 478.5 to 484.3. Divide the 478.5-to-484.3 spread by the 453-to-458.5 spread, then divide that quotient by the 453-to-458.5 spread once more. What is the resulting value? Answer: 5.0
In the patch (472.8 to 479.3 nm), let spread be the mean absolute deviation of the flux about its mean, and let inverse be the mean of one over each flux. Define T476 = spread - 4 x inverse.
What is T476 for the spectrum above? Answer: -5.11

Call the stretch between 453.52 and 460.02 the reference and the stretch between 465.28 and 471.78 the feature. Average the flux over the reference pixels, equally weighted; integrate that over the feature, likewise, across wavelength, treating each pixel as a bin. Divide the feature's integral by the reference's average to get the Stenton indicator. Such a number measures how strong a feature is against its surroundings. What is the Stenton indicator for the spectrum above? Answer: 6.51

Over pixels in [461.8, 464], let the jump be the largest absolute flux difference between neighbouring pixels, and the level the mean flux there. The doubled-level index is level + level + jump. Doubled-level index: 1.61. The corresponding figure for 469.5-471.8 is 1.57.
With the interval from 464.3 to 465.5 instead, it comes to 1.56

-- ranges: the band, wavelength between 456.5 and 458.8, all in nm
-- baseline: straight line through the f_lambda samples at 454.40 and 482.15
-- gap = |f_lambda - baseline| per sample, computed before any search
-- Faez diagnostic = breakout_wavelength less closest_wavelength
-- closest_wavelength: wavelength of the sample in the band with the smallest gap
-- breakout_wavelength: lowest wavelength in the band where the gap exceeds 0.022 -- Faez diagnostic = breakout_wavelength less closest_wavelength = -0.75 nm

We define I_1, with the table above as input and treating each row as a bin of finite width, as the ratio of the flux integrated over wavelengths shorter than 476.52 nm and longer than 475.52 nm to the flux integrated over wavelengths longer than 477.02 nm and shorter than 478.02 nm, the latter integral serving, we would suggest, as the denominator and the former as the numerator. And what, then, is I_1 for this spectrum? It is 0.97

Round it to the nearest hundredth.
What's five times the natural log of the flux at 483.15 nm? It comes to -1.22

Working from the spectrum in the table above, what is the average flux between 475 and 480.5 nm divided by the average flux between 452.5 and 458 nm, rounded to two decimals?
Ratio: 1.03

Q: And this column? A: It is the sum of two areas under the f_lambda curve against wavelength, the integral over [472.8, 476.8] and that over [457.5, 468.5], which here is 12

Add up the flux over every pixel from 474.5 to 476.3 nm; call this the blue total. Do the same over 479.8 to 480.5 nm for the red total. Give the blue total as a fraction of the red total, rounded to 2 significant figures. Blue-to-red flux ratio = 2.4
